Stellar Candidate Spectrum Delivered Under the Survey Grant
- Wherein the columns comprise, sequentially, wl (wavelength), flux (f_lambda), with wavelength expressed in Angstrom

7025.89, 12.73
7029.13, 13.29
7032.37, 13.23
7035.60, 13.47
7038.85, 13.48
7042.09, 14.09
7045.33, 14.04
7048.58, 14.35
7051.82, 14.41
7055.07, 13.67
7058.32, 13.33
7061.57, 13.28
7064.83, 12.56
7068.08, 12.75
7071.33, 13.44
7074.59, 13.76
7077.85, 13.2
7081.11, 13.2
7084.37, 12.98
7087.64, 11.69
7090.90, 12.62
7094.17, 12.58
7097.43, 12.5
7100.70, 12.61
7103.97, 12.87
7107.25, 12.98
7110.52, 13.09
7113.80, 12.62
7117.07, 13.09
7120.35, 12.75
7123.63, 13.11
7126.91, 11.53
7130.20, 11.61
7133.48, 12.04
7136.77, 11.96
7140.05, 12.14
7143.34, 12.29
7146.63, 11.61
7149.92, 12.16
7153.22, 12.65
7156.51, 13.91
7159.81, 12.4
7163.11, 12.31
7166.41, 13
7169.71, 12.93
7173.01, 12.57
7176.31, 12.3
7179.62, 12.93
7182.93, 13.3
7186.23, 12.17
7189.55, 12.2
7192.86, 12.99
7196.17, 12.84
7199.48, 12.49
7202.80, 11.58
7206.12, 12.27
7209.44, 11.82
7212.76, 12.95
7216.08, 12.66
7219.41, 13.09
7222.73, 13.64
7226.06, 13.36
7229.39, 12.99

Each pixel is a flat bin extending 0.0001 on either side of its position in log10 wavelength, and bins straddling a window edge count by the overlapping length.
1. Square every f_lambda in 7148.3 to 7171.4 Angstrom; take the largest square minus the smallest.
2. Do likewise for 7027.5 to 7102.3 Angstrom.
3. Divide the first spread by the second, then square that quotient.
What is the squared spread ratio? 0.4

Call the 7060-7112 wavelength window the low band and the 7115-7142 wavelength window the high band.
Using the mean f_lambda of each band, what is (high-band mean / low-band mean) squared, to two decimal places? 0.91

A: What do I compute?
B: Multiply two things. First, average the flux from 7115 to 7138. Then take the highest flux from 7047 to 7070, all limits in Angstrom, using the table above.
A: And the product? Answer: 177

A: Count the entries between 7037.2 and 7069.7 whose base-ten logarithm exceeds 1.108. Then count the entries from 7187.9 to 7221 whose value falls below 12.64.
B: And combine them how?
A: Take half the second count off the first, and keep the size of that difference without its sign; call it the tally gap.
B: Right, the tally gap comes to 5.5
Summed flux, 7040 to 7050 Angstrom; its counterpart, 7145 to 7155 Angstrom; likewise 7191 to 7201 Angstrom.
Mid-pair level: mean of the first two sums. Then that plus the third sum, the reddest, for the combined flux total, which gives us 77.8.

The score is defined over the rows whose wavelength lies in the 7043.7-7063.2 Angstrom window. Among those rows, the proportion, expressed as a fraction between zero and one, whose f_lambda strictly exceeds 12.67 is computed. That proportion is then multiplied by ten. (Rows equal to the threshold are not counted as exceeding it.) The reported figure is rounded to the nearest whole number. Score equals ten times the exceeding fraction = 10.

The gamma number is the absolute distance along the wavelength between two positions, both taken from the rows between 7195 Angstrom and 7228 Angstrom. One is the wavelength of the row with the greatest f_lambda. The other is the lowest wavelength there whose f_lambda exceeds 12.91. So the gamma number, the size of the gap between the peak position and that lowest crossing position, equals 10.0 Angstrom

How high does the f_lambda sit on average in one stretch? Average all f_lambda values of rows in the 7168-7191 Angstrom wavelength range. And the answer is 12.6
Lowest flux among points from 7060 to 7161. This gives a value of 11.53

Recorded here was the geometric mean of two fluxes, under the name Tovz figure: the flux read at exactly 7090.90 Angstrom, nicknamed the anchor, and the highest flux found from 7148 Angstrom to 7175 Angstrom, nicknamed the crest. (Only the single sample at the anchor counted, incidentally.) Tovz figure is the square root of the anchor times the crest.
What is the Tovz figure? 13.2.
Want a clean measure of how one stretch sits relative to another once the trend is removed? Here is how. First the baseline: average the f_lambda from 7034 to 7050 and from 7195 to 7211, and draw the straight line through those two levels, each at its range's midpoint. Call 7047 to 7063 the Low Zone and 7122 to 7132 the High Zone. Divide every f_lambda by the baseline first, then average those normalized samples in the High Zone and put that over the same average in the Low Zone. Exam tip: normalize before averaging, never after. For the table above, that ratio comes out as 0.93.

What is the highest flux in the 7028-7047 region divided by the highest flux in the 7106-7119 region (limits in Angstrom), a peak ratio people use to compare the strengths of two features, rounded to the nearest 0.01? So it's 1.08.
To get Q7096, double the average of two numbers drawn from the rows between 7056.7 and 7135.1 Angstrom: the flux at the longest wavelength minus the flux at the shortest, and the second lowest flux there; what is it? 10.3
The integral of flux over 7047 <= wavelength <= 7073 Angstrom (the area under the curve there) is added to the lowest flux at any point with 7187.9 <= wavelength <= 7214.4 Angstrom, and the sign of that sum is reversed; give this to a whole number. -362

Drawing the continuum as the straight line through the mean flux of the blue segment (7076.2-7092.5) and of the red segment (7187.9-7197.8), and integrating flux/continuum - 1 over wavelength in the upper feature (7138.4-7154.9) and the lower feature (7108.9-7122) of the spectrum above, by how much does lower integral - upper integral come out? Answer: 0.86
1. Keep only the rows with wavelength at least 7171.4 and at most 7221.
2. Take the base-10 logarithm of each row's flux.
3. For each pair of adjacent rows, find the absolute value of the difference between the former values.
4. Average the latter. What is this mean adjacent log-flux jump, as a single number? 0.019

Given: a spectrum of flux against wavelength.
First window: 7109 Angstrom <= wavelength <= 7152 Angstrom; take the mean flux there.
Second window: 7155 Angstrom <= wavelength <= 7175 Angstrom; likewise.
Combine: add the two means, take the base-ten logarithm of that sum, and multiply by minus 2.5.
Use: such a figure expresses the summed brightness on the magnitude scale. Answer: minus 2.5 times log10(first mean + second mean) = -3.50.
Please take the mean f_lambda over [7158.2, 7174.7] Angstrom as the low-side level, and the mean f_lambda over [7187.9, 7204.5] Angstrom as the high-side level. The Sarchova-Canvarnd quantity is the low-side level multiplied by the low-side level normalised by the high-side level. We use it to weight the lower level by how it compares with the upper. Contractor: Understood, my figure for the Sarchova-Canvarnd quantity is 12.9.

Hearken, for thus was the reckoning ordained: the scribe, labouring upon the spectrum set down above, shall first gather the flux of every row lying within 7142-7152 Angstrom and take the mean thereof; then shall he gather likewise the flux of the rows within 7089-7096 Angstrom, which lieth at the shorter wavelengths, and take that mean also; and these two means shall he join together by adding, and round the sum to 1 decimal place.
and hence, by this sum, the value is 24.6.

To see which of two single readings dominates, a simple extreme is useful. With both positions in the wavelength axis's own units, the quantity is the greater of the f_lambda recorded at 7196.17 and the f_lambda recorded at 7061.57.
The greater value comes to 13.3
